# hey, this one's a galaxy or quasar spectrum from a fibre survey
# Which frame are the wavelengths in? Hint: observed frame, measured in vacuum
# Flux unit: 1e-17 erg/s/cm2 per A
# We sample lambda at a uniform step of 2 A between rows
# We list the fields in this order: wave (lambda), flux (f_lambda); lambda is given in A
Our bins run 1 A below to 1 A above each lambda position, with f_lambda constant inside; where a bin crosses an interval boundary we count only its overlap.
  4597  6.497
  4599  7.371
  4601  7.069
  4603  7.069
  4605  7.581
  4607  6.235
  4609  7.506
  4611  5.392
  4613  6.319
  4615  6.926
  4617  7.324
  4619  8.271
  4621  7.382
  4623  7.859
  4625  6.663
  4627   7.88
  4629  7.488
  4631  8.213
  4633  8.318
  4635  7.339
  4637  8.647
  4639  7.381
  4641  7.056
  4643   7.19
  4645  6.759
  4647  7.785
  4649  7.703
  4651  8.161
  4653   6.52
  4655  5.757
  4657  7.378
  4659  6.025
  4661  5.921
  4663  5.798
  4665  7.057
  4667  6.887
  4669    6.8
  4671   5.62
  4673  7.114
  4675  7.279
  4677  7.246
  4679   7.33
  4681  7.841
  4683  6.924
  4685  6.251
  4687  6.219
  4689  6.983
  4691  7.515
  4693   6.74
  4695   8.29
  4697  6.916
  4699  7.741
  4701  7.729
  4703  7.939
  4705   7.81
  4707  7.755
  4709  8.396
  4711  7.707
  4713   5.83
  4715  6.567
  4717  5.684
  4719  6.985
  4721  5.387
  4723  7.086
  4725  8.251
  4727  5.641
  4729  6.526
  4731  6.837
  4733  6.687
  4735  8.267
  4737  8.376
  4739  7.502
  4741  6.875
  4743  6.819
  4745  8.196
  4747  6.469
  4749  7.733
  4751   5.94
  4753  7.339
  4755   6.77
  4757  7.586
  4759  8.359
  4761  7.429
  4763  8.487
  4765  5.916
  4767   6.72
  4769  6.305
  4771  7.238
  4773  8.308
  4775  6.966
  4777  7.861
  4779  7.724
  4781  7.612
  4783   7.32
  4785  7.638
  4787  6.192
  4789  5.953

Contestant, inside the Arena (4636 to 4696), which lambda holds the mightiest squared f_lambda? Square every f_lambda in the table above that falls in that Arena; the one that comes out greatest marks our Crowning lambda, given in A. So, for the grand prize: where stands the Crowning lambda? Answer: 4637 A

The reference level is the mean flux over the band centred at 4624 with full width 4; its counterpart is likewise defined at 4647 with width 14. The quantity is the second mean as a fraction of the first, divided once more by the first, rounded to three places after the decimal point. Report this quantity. 0.139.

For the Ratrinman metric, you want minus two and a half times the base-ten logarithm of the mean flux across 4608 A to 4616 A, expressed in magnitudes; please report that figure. -2.04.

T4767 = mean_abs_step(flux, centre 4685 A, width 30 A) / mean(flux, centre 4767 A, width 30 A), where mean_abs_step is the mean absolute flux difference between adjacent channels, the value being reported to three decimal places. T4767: 0.094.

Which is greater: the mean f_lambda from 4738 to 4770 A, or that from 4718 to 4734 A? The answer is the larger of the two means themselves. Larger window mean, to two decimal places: 7.15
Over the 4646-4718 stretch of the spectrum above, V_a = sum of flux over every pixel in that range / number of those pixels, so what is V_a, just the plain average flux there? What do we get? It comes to 7.0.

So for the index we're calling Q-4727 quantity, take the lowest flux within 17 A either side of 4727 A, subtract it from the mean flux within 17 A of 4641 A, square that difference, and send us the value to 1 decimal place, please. 4.2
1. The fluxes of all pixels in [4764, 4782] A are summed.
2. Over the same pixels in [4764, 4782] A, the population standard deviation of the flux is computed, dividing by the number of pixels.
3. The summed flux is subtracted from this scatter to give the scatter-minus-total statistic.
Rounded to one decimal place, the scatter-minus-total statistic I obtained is -63.9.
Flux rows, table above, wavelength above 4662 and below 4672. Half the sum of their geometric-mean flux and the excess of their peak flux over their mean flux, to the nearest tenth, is 3.5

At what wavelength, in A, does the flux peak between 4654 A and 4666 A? 4657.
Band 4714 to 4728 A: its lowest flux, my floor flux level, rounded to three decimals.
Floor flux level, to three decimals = 5.387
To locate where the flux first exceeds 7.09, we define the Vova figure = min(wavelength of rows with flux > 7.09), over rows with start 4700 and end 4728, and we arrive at 4701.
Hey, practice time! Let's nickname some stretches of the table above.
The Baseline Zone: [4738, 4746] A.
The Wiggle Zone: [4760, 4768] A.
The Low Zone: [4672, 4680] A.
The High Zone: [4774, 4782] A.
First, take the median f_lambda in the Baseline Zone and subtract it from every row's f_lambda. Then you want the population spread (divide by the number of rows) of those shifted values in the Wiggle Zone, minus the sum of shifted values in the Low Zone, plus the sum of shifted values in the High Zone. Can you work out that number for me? 2.1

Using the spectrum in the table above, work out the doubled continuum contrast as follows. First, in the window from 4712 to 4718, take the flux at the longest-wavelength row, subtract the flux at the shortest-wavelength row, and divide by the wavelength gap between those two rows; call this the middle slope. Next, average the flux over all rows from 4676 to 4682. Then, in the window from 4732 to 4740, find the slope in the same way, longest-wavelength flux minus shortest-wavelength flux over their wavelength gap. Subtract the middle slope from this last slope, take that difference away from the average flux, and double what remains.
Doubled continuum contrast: 14.6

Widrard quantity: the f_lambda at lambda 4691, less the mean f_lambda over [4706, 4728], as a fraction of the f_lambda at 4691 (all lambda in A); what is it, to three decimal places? 0.089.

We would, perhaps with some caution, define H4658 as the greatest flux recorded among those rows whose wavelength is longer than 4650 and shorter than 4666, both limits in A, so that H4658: 8.161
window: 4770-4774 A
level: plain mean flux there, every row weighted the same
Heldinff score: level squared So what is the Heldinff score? 60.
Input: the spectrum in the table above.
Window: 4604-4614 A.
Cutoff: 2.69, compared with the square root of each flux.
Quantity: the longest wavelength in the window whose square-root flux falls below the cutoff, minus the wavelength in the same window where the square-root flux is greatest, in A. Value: 8 A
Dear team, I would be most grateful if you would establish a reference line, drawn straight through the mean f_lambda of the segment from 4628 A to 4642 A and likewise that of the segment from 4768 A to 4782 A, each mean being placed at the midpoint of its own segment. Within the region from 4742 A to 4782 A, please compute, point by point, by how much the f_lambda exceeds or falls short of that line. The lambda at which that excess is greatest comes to 4763 A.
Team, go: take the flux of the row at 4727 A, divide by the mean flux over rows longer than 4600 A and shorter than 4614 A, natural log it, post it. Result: -0.18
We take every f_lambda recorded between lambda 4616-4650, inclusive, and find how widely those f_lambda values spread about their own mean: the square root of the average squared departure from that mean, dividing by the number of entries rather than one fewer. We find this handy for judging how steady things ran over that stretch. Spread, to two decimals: 0.54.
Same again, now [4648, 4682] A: 0.76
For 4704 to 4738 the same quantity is 0.99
